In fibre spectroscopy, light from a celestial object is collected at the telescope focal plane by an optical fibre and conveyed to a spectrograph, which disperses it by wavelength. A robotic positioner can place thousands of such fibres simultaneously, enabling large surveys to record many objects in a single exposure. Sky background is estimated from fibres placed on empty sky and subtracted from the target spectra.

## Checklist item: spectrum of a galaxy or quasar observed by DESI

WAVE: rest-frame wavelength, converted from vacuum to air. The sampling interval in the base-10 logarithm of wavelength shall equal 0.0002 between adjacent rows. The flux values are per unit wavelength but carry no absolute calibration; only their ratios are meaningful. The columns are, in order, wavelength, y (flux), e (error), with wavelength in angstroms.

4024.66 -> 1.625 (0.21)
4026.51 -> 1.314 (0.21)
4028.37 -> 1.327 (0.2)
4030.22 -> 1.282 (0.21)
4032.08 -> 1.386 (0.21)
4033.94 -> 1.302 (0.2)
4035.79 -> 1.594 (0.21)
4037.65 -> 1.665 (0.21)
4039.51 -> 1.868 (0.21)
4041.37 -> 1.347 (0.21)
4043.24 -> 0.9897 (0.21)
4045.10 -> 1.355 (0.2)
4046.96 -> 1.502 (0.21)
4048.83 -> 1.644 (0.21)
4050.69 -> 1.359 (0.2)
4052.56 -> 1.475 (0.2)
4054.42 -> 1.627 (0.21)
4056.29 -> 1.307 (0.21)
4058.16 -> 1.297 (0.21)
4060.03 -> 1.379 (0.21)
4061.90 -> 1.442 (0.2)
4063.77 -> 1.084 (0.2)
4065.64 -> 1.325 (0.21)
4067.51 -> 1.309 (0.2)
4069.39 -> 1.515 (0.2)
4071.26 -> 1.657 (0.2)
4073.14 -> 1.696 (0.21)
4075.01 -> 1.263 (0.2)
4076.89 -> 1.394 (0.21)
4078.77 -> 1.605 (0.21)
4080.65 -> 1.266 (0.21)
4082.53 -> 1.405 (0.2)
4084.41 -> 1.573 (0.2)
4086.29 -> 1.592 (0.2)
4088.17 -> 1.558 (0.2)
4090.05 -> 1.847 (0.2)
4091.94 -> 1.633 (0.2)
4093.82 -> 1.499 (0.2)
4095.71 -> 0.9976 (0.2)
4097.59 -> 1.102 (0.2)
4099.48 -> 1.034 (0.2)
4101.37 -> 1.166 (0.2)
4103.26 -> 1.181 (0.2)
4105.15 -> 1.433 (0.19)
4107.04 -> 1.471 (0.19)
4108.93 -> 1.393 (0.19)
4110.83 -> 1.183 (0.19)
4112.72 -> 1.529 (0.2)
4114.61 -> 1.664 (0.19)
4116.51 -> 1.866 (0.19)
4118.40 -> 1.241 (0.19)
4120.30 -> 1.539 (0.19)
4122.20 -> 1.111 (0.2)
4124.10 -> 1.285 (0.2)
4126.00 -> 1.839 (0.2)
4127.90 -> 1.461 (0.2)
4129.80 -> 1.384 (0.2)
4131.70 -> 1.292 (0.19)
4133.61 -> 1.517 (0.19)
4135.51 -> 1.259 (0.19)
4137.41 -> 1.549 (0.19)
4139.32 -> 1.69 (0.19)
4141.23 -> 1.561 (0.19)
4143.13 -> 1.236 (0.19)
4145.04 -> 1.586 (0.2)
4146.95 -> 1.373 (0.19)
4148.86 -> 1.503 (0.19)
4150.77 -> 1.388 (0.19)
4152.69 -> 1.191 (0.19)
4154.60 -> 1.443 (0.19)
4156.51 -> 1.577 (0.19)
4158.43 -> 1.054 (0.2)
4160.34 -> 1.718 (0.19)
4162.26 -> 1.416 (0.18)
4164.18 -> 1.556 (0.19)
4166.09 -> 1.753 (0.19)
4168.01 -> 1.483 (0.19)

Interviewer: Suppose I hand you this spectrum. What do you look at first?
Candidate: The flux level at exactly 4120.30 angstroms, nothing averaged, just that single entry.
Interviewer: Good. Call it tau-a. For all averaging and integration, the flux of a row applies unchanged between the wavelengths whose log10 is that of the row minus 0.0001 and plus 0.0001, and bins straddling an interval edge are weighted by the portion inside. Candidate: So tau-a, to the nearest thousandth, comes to 1.539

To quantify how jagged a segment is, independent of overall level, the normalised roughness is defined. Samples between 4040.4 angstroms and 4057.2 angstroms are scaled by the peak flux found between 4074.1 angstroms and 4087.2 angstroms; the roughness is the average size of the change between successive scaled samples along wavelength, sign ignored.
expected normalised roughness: 0.147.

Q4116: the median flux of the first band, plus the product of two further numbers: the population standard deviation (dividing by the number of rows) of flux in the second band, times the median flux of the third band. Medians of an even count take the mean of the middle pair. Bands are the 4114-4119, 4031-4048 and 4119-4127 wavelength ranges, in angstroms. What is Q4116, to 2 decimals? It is 2.00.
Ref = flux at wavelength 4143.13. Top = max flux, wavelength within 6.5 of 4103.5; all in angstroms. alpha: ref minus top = -0.2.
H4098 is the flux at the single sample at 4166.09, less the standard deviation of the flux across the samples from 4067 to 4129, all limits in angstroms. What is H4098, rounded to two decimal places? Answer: 1.52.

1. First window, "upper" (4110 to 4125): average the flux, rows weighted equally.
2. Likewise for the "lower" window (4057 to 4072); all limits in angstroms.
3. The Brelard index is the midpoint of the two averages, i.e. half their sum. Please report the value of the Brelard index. 1.40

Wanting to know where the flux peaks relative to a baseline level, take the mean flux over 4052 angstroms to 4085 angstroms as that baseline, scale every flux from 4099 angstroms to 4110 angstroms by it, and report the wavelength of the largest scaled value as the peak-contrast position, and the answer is 4107.04 angstroms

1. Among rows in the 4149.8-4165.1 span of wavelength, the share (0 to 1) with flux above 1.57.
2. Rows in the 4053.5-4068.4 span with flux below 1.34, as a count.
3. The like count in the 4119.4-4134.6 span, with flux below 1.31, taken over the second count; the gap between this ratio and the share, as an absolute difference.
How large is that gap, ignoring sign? 0.35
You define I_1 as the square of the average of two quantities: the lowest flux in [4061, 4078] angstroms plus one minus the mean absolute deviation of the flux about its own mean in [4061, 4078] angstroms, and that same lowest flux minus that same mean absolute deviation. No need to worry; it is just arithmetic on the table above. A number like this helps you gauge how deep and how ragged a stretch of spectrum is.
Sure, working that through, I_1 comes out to 2.06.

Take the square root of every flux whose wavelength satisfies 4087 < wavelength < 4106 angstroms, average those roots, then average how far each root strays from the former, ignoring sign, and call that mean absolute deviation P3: 0.107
